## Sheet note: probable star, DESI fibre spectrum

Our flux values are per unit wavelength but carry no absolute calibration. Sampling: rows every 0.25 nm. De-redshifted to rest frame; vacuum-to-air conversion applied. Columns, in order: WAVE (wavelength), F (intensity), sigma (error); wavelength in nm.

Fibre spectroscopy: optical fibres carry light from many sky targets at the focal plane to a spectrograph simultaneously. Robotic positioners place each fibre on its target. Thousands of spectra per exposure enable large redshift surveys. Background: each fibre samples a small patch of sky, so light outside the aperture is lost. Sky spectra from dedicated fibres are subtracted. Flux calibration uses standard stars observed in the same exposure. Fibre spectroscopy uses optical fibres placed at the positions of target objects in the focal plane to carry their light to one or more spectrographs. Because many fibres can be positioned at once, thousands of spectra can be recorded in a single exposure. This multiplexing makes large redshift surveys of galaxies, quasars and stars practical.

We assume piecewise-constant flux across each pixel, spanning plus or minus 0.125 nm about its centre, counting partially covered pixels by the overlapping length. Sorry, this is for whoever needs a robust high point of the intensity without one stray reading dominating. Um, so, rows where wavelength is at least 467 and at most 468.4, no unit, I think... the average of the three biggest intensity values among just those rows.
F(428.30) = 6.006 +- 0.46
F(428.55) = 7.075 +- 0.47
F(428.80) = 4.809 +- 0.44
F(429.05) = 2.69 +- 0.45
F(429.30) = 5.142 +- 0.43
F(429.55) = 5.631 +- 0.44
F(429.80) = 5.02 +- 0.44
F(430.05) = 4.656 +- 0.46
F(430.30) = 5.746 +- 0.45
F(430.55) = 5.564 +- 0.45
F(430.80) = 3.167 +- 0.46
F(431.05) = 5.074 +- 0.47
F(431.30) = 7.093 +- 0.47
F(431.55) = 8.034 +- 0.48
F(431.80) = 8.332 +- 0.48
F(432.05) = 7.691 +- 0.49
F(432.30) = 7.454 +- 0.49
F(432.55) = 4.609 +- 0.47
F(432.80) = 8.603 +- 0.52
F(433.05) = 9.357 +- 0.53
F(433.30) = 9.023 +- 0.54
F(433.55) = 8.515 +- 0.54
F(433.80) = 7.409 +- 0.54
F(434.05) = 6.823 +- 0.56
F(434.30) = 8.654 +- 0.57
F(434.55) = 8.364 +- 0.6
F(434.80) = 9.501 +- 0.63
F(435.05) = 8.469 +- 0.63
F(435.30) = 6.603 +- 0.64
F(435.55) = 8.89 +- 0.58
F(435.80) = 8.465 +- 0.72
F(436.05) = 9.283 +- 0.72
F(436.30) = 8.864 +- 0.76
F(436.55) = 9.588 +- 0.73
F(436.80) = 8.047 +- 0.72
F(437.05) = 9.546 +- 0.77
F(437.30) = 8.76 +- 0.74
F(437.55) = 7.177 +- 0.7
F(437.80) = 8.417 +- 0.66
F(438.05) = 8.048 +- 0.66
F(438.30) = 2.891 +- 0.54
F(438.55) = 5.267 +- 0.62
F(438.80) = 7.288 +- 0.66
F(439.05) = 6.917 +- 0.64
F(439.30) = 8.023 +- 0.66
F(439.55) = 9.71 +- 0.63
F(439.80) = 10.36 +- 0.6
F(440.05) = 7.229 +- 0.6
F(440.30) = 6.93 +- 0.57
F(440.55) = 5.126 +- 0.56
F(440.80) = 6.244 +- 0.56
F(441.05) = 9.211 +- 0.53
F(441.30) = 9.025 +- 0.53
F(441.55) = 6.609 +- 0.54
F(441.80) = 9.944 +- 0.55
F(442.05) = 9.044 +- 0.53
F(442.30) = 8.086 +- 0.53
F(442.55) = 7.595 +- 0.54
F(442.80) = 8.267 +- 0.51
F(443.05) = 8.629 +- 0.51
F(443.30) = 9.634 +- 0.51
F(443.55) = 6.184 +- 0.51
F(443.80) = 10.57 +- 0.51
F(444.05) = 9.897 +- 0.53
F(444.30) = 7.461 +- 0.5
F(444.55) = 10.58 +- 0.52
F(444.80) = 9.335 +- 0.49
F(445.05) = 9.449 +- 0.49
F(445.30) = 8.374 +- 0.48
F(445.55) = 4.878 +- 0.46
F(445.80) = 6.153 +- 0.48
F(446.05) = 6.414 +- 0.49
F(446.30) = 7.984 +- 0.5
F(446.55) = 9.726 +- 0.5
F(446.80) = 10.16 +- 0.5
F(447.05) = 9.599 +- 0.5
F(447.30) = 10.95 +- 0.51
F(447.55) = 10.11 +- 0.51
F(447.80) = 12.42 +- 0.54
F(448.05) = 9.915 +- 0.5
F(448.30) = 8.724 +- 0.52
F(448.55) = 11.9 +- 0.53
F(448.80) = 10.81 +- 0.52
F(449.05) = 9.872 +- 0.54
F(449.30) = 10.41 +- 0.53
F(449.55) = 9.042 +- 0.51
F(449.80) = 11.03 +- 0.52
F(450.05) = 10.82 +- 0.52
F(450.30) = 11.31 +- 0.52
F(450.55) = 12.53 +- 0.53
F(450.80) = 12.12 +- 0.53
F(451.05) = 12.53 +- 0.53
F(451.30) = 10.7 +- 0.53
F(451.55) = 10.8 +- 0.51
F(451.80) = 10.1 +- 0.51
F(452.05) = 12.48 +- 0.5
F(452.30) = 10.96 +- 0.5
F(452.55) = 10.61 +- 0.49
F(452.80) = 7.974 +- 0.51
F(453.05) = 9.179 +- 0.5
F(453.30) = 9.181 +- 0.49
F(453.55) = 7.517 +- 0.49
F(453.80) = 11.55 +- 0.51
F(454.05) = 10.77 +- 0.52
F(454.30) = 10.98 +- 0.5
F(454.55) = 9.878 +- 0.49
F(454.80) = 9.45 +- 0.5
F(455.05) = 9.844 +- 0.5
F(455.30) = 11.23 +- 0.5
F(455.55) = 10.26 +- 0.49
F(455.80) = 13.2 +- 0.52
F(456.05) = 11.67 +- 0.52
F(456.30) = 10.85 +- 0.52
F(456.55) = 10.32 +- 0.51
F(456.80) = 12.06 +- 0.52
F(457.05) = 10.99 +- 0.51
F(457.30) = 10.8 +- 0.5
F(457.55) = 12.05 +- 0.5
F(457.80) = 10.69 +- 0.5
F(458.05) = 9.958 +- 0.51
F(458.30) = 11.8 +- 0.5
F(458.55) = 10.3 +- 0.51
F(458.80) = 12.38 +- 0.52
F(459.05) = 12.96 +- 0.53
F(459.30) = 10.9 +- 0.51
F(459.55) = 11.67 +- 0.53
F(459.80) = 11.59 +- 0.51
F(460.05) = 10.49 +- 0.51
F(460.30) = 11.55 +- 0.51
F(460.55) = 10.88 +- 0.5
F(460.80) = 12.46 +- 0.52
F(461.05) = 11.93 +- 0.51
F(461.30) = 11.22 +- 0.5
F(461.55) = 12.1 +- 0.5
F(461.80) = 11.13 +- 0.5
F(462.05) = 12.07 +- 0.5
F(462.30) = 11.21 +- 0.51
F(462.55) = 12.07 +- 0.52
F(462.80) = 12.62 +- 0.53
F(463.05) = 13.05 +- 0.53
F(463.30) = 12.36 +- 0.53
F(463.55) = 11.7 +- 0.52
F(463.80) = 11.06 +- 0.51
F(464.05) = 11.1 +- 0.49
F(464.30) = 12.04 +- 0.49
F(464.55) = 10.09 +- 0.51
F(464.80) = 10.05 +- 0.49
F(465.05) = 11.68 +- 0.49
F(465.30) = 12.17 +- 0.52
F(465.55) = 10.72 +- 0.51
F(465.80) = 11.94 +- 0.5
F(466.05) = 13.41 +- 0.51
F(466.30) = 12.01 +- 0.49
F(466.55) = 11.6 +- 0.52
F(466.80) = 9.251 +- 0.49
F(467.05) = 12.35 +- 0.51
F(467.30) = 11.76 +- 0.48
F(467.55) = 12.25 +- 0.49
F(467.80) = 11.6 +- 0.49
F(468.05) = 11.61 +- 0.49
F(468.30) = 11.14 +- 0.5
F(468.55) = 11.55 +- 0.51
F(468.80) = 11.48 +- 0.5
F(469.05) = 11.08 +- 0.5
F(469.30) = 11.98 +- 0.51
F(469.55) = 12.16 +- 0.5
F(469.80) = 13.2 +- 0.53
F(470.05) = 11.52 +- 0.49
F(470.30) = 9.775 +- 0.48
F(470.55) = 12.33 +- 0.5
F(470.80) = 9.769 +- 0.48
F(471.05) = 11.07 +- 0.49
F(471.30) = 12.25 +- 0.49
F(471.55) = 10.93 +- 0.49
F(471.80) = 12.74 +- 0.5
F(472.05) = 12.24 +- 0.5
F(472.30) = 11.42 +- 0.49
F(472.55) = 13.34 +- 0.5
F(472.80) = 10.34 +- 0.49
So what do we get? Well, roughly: 12.1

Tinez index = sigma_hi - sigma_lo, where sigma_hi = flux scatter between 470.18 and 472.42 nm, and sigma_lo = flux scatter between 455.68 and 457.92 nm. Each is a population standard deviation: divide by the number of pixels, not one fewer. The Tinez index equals 0.18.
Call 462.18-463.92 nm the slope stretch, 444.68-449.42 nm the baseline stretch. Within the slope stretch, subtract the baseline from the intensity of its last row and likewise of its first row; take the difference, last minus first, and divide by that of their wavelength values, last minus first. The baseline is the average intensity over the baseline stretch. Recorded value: -0.10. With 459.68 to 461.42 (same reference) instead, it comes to -0.25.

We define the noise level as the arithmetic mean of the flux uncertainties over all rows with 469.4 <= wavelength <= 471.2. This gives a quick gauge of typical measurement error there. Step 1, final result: 0.496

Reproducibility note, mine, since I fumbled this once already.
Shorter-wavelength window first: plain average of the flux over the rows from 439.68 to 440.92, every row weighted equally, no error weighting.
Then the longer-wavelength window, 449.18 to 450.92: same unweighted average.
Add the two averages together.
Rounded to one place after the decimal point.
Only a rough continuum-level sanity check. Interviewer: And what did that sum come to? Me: 18.2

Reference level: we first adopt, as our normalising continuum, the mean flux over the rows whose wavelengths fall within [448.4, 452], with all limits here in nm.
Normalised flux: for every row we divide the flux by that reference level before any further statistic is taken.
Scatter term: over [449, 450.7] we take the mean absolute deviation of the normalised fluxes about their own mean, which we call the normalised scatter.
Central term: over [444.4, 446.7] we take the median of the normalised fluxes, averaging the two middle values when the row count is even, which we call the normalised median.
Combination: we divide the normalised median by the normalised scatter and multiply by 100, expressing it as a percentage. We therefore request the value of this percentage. 1038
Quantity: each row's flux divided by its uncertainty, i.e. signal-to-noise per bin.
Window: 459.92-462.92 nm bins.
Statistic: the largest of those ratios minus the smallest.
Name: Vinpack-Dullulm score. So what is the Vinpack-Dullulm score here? 3.6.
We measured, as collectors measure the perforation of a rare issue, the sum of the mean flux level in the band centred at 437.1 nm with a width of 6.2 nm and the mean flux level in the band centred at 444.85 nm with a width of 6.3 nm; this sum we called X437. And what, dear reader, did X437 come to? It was 16.9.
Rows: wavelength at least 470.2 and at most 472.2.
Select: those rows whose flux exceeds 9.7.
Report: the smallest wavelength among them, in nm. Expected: 470.30 nm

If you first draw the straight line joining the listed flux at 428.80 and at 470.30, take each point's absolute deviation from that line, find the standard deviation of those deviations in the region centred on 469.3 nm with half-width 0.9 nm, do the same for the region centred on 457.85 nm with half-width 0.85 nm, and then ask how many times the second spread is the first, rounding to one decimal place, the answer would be 1.2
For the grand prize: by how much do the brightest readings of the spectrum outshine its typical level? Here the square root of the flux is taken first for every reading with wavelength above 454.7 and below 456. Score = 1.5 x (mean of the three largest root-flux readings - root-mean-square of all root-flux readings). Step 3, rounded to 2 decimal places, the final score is 0.16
